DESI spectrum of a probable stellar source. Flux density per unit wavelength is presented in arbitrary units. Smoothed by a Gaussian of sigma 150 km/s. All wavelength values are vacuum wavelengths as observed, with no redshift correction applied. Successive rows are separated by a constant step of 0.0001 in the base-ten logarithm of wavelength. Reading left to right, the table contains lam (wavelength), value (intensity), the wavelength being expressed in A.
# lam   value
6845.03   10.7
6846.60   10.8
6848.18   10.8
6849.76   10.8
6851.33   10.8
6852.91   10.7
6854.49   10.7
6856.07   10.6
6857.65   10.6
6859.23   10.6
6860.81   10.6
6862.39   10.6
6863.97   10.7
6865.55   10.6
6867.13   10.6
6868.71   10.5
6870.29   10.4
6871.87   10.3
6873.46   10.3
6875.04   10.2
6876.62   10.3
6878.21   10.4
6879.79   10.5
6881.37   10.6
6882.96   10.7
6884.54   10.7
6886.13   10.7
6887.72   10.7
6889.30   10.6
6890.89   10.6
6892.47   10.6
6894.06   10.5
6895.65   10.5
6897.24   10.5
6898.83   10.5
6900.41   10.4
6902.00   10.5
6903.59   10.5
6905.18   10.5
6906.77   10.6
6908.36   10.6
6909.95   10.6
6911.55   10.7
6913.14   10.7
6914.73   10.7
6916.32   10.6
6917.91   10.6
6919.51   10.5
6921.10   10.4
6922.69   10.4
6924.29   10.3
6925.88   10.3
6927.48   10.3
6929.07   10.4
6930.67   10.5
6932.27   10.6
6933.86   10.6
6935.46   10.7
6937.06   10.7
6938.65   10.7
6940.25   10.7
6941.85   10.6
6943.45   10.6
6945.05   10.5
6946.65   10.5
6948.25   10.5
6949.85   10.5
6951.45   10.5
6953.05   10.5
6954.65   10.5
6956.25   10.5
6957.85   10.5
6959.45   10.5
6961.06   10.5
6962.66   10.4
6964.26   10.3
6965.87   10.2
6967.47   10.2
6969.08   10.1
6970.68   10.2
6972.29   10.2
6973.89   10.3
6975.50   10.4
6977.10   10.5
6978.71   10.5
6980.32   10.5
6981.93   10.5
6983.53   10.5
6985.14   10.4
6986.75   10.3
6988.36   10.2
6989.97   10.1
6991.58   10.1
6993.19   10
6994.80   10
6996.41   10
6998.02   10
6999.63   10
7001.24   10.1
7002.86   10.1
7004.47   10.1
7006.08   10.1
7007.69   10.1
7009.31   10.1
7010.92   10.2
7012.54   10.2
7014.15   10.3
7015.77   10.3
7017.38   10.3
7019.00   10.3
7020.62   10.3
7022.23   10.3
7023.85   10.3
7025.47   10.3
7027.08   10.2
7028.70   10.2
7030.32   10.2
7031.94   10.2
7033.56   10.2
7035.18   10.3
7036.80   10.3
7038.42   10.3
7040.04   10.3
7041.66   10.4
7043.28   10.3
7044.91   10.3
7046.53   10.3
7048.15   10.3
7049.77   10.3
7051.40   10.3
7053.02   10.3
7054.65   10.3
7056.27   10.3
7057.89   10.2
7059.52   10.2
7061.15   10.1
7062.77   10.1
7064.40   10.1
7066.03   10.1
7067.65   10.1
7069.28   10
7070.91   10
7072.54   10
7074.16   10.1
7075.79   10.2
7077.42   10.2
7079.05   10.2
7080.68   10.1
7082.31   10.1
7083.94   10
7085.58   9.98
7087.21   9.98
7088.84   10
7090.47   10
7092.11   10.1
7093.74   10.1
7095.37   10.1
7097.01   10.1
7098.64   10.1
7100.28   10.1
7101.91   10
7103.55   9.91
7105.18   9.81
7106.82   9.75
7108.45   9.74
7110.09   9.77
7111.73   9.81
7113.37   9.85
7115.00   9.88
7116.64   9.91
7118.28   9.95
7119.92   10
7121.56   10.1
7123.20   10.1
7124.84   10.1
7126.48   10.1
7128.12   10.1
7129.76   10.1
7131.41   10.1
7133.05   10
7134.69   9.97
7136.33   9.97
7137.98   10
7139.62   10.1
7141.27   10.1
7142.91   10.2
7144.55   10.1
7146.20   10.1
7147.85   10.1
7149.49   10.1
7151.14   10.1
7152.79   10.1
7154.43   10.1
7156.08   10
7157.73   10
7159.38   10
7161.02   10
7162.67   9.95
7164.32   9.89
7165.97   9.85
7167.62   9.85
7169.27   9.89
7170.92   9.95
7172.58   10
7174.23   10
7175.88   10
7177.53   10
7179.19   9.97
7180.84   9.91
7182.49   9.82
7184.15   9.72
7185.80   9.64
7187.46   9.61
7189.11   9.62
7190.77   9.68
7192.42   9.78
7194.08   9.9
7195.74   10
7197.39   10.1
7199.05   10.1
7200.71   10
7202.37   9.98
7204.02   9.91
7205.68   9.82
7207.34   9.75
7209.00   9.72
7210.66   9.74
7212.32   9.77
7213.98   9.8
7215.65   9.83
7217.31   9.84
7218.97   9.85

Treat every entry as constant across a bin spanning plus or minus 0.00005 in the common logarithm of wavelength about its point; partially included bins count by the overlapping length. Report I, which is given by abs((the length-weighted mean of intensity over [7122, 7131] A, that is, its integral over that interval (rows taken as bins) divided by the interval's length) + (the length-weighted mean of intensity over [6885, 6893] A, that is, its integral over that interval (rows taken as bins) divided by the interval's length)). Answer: 20.7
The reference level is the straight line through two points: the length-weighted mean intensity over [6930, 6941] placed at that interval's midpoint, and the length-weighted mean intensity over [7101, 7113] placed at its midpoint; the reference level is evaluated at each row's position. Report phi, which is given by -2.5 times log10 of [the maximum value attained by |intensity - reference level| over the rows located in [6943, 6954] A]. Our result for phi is 2.5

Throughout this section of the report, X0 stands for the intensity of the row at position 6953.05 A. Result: 10.5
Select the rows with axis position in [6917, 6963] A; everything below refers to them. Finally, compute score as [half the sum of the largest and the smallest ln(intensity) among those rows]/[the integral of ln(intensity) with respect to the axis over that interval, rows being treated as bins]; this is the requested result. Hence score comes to 0.022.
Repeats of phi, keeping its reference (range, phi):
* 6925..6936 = 1.0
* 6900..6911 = 1.0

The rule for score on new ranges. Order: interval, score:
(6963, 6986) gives 0.043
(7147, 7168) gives 0.048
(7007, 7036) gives 0.034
